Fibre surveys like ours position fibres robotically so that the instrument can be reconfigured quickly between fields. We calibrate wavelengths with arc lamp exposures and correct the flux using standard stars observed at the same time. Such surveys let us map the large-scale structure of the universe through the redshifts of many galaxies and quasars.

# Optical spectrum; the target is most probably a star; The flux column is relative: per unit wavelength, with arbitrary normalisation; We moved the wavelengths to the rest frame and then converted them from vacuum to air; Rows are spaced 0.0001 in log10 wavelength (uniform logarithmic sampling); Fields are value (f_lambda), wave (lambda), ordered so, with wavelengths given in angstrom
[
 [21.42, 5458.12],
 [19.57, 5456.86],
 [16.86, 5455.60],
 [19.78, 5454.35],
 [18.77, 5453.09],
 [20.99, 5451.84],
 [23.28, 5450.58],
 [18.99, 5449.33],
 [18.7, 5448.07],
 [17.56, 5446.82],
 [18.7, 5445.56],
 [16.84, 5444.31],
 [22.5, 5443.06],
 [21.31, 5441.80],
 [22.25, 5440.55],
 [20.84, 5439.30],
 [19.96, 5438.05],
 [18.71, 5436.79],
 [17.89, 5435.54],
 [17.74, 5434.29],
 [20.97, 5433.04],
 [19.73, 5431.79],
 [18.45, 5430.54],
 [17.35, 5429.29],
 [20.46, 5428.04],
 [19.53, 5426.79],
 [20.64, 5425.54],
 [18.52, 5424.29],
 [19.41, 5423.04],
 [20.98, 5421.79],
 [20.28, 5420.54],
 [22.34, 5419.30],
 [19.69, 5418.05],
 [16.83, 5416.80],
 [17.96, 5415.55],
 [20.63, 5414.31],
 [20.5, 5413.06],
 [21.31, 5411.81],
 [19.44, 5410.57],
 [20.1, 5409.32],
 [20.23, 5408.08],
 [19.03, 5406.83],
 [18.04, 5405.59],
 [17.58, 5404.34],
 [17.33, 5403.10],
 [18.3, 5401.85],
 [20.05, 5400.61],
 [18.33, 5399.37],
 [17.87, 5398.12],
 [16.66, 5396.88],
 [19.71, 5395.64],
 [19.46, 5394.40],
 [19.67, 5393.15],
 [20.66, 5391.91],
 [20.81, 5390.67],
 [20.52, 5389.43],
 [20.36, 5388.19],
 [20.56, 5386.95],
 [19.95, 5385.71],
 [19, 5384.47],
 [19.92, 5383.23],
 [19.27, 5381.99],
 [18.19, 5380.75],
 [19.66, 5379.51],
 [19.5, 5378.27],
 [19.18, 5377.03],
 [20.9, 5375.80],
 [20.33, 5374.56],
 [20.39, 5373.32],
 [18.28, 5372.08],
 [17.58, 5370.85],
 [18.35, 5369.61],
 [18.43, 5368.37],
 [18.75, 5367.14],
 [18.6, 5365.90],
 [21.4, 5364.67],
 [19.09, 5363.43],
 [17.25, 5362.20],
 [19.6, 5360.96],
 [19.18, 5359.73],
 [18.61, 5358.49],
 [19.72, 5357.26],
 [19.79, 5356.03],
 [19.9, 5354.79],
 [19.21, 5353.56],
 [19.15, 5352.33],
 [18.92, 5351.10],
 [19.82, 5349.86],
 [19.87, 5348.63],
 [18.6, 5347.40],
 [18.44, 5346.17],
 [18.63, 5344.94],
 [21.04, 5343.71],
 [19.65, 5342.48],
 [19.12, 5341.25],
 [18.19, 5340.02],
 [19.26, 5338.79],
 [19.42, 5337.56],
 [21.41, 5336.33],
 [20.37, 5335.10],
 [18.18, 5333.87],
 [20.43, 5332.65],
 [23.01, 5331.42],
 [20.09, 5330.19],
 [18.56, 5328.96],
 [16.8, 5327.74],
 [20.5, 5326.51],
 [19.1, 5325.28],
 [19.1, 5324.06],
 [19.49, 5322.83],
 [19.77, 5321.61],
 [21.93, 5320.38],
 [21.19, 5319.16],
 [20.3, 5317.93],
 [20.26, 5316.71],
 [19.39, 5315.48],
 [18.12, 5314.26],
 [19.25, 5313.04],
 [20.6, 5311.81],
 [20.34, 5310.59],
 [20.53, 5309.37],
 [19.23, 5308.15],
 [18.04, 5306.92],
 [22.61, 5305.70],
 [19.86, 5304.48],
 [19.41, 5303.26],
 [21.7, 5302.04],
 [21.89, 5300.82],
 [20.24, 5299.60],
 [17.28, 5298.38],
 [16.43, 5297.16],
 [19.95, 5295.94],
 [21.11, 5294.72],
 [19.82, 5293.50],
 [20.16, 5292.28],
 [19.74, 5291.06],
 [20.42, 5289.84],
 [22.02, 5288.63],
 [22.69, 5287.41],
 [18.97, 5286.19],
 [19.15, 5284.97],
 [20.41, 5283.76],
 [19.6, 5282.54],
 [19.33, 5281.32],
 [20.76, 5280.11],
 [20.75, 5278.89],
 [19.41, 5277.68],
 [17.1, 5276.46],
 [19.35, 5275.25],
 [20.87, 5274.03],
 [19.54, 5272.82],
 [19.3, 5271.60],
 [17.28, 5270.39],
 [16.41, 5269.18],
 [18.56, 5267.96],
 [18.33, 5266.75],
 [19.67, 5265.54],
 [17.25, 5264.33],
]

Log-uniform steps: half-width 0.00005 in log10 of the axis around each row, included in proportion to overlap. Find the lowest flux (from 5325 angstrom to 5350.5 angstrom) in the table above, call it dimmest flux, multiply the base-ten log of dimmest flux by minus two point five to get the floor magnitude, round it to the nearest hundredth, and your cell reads -3.06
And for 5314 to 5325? -3.15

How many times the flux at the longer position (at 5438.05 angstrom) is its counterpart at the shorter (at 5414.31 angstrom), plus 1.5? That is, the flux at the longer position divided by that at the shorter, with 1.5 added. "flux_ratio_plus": 2.47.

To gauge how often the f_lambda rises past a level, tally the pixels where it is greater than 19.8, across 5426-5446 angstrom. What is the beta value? 7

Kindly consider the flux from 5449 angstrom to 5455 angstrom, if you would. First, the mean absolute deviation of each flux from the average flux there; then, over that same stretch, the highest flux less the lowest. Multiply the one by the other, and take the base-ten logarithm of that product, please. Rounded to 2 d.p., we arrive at 0.81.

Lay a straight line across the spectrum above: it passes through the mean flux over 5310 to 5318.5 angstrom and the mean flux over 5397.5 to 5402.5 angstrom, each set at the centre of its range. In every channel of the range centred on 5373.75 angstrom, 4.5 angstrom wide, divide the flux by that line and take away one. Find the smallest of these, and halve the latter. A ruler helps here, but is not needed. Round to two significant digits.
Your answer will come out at -0.019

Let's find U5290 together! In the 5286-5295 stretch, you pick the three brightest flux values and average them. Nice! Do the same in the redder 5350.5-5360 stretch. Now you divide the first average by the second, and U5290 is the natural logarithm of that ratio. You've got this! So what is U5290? 0.10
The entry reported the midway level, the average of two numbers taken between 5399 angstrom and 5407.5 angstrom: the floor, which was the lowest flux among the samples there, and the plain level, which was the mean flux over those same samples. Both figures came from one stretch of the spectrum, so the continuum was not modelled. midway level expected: 17.9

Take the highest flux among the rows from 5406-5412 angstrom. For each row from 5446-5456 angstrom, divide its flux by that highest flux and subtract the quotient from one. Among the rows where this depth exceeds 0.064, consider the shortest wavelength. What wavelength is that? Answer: 5446.82 angstrom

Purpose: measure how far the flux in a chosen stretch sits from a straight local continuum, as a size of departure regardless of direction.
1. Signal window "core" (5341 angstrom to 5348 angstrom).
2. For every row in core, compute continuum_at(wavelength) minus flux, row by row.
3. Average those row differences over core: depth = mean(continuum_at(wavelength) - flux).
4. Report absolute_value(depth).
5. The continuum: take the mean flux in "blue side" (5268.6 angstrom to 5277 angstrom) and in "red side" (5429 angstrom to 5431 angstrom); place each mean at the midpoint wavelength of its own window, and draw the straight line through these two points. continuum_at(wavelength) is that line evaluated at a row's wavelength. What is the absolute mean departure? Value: 1.0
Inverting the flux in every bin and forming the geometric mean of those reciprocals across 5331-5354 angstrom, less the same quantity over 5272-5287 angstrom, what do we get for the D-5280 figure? 0.0000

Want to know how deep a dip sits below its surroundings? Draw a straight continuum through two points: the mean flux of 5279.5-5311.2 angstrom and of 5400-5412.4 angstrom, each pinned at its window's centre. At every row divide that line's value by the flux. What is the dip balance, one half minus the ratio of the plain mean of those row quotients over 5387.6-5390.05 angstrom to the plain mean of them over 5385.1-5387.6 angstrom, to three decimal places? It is -0.490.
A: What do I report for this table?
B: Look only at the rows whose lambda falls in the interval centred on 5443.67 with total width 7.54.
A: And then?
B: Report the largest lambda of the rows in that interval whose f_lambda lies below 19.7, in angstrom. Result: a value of 5446.82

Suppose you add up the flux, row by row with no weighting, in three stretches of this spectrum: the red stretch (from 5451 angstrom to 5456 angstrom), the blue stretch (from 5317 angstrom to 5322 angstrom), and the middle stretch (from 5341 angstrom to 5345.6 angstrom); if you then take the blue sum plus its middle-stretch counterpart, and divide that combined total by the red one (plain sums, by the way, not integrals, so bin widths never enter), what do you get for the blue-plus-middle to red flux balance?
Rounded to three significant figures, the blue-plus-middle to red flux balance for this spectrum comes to 2.12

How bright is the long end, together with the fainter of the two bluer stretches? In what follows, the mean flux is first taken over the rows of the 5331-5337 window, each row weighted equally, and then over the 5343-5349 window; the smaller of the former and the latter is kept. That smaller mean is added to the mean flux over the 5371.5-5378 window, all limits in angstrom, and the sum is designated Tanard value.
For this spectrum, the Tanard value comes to 39.1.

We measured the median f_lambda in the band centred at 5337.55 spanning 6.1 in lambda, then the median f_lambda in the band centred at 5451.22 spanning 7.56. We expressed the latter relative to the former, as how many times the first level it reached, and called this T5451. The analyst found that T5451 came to 1.00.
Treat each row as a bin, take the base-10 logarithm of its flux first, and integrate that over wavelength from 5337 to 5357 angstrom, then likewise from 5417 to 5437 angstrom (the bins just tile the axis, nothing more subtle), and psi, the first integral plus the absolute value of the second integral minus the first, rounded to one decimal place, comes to 25.8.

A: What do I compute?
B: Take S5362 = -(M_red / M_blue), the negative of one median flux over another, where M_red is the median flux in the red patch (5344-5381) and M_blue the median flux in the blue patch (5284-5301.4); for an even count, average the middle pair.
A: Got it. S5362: -0.96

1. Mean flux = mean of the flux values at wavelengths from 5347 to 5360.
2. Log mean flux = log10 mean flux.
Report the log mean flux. 1.29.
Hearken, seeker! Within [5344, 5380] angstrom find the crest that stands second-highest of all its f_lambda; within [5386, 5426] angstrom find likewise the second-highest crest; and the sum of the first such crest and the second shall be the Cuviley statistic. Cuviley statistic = 42.2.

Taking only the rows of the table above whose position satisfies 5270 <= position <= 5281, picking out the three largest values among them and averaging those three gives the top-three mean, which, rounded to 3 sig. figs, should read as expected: 20.8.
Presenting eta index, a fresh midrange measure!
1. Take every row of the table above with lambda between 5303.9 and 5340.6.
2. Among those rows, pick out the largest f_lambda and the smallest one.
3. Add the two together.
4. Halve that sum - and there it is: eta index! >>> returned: 19.9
